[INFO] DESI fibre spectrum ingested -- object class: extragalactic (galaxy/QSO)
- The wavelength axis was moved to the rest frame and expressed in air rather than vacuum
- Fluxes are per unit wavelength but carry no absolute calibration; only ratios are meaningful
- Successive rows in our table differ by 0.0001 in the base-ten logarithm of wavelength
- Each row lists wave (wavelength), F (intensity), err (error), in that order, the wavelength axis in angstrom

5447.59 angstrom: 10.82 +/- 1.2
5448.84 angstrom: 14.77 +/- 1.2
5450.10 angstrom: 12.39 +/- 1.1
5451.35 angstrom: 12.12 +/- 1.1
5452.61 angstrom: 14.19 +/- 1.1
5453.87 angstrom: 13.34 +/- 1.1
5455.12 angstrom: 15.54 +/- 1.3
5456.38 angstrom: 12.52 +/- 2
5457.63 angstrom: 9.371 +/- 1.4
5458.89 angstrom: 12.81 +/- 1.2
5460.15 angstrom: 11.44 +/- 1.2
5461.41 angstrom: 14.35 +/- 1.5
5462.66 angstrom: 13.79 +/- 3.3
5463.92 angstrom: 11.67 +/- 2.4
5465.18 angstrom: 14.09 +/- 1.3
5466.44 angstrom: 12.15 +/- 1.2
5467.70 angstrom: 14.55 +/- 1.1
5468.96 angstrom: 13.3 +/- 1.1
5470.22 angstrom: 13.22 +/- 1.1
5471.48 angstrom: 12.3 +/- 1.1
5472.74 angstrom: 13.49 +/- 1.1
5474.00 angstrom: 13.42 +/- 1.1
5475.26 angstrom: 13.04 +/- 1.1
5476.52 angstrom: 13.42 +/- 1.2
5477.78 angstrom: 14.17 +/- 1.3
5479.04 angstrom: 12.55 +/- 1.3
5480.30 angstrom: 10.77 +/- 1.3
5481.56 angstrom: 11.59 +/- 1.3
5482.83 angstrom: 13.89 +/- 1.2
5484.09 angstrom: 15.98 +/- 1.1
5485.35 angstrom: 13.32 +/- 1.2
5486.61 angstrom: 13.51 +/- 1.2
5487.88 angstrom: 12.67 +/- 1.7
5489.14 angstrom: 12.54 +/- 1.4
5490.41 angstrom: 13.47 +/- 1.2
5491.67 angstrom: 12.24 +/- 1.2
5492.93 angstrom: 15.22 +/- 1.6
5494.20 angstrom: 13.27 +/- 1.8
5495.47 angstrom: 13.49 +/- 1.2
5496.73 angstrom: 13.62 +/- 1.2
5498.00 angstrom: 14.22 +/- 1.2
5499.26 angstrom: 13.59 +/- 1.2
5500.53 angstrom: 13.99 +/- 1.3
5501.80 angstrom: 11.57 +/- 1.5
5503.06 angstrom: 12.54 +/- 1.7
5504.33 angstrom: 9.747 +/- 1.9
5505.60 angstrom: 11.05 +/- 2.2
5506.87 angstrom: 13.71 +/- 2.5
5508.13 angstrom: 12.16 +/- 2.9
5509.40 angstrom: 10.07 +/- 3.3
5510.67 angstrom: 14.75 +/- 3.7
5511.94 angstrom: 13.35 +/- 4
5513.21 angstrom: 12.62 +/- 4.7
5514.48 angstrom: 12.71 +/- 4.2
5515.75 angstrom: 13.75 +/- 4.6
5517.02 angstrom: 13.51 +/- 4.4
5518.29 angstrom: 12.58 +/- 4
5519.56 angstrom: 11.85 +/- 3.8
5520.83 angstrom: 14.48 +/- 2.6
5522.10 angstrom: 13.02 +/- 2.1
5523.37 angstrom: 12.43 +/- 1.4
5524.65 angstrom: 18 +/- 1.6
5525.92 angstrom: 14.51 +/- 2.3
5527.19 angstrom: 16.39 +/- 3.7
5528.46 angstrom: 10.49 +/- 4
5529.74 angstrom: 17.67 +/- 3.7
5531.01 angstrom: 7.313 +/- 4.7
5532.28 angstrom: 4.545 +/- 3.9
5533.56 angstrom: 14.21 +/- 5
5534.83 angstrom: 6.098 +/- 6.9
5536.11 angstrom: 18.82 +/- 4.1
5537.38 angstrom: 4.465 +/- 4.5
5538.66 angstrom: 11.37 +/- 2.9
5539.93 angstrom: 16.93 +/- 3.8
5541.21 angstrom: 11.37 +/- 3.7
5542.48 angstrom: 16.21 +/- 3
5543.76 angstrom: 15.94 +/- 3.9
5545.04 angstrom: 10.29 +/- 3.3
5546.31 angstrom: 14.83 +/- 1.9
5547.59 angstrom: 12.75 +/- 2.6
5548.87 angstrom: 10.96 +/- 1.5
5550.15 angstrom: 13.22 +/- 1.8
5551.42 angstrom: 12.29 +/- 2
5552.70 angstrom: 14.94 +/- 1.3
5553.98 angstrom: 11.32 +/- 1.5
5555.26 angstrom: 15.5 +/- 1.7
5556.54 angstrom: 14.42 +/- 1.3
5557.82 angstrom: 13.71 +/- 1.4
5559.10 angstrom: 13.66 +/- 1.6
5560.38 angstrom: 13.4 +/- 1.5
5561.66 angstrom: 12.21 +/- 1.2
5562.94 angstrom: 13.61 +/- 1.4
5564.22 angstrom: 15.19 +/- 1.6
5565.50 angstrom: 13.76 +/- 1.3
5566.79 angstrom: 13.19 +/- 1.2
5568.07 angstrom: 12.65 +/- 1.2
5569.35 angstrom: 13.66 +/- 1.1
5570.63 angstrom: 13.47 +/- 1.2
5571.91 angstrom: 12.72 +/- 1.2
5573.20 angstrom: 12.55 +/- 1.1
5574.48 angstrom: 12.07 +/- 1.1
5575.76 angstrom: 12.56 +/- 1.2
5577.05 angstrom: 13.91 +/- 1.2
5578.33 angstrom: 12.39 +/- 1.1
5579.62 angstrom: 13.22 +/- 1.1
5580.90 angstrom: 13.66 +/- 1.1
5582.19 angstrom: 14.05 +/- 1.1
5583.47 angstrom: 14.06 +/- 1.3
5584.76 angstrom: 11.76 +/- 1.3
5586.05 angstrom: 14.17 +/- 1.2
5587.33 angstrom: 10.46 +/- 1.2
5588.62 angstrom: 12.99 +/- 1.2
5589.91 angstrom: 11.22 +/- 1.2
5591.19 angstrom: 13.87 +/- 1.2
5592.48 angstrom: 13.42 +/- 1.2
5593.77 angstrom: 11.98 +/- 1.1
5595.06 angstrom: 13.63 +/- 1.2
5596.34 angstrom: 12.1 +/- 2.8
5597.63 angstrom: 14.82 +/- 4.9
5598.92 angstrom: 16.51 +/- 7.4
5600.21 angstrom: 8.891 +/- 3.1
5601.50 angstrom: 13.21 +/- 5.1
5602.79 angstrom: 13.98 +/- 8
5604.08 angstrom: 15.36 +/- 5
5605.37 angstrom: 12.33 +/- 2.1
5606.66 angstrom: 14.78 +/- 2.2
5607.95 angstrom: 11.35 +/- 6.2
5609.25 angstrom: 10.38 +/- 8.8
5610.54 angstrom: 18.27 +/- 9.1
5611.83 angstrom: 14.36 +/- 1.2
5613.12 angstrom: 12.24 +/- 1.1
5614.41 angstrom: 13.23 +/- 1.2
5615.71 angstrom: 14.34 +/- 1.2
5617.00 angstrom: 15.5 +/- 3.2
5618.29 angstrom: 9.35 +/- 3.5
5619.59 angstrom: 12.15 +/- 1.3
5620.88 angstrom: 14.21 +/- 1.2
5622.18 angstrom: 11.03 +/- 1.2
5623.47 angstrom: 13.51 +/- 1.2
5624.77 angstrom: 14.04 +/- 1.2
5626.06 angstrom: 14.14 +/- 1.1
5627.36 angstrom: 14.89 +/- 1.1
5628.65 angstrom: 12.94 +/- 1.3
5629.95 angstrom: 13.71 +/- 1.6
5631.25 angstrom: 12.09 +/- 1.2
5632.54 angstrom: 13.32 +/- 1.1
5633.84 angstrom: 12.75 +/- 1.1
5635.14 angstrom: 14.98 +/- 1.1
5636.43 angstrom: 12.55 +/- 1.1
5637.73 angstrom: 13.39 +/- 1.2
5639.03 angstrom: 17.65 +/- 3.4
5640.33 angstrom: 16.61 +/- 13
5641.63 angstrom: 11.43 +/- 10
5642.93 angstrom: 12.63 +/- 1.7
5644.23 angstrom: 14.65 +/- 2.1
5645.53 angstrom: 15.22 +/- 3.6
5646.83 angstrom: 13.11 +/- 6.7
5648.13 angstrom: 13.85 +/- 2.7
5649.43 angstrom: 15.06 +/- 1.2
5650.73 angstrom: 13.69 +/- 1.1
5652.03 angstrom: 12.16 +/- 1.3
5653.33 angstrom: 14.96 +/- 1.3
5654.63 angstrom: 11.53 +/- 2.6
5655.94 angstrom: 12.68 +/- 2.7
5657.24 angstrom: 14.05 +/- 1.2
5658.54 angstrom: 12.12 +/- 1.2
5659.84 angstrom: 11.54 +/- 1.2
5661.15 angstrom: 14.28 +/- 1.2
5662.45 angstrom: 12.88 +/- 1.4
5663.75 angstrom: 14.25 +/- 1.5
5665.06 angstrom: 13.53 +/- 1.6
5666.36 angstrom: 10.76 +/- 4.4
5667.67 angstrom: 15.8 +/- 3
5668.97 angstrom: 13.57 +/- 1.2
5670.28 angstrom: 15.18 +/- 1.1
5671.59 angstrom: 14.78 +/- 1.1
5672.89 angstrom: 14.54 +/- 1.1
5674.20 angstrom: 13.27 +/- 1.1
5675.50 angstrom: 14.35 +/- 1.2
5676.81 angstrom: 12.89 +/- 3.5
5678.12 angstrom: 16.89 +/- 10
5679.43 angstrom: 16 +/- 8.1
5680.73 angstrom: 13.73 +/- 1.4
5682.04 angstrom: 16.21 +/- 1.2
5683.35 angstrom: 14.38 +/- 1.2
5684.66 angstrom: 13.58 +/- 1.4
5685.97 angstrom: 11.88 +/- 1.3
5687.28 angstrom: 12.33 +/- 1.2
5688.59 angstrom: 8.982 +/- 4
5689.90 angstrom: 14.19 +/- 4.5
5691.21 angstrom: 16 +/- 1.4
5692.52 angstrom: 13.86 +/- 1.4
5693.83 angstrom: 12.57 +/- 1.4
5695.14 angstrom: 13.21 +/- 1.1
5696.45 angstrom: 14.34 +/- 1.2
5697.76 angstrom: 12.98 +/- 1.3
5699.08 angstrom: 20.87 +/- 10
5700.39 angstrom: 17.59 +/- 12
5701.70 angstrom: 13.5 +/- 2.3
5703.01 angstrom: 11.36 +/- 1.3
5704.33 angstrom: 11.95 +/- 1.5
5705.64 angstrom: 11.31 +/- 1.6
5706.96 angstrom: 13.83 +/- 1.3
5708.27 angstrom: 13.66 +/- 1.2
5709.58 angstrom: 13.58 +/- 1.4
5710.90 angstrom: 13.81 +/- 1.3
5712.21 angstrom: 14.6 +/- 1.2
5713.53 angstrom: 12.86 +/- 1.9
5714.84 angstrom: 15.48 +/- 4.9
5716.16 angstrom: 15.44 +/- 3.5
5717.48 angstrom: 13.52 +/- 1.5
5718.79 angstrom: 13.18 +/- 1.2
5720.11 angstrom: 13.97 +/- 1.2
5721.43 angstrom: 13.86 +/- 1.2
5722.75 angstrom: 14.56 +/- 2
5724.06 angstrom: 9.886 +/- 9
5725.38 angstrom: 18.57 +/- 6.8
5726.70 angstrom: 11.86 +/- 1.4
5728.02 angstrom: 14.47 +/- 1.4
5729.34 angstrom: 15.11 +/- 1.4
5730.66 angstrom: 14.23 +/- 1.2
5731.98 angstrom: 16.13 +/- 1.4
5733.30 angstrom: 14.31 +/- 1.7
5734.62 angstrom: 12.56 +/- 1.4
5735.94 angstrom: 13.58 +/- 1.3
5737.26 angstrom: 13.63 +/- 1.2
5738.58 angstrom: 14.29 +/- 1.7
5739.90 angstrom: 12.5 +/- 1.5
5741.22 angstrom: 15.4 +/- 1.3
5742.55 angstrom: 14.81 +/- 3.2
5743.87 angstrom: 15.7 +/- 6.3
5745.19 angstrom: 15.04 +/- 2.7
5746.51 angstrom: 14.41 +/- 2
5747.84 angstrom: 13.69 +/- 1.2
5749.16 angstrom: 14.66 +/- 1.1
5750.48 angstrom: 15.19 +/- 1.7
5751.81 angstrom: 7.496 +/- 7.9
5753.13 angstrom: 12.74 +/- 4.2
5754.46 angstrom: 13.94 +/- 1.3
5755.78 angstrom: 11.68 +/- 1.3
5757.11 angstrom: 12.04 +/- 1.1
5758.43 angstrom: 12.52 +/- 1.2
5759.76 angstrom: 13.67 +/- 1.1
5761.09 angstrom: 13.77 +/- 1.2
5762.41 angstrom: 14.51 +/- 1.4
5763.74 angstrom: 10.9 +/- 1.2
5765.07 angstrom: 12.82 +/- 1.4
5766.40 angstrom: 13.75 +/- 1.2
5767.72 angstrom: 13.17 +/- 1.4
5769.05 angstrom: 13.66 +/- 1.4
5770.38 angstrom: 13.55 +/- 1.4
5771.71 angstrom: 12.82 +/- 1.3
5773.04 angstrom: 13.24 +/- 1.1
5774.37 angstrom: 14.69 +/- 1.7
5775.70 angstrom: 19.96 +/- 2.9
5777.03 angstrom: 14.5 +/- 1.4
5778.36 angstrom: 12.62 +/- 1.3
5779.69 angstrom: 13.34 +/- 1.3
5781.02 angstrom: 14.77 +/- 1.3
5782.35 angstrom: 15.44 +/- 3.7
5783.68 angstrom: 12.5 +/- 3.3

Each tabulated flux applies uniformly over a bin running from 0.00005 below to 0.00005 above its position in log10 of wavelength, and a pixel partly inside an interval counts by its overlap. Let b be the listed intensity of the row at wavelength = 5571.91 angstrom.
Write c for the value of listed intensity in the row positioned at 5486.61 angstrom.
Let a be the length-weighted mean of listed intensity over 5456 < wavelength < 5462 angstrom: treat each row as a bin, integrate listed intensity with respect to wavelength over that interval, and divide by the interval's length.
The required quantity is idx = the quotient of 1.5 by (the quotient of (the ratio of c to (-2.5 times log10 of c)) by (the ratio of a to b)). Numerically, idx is -0.30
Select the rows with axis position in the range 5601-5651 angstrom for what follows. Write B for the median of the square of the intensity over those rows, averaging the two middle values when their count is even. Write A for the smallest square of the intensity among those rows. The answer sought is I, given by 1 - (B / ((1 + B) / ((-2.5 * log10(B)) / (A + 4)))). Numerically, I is 1.06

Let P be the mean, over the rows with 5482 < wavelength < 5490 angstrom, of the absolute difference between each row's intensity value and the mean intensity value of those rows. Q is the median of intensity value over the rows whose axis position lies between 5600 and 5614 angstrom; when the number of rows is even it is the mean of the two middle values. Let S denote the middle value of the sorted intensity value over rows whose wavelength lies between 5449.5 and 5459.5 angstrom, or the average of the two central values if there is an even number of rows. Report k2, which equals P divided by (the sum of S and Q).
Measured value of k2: 0.033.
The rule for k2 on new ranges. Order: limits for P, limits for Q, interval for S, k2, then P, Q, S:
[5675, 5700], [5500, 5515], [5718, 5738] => 0.062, 1.7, 12.6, 14.0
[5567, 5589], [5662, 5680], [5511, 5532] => 0.028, 0.8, 14.3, 13.2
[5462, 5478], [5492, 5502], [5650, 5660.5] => 0.024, 0.6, 13.6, 12.4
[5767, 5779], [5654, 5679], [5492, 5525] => 0.053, 1.4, 13.6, 13.3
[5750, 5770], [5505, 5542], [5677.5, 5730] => 0.047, 1.2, 12.7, 13.8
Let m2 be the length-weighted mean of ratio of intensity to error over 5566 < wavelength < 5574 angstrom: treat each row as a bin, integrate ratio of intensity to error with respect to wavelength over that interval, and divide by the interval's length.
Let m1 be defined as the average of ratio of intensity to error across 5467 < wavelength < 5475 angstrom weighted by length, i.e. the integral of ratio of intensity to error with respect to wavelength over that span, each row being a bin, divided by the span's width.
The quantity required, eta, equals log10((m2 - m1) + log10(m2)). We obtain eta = -1.00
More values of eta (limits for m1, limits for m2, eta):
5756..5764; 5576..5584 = 0.31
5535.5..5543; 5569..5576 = 0.93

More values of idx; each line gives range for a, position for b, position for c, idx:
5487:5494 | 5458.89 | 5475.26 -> -0.33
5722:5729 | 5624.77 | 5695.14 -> -0.32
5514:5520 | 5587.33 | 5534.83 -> -0.60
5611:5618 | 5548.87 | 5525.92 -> -0.38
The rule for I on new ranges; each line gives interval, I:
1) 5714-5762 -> 1.09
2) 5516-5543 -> 1.23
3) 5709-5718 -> 1.03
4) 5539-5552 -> 1.05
